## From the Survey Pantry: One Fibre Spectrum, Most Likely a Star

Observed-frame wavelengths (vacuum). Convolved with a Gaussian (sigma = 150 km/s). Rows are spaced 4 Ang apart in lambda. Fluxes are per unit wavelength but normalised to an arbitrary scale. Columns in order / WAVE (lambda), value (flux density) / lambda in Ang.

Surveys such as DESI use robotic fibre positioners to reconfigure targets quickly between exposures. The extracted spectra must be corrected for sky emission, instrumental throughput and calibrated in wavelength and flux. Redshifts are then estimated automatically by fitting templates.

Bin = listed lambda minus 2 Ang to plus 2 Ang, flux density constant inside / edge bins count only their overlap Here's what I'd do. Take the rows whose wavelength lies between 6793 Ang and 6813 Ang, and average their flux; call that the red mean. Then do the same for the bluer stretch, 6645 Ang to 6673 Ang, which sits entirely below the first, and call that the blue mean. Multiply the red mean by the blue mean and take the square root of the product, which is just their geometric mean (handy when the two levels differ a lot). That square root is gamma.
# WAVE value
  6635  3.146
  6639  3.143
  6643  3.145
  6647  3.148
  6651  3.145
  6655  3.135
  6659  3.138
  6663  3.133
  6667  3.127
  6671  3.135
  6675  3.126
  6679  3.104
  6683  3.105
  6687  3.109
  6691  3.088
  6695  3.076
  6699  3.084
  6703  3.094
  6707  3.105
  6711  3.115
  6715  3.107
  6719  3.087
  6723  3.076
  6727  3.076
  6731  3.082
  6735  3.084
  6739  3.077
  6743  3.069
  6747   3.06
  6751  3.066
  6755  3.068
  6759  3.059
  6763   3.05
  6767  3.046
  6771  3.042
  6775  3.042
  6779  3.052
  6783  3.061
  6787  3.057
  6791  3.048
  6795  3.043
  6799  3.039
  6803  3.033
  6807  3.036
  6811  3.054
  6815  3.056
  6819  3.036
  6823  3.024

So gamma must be 3.09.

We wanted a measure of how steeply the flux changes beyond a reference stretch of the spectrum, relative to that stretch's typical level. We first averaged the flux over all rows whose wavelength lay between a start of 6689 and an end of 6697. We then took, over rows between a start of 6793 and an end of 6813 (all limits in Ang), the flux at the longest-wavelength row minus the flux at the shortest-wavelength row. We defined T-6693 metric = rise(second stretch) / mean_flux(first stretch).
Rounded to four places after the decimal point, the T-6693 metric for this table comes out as 0.0036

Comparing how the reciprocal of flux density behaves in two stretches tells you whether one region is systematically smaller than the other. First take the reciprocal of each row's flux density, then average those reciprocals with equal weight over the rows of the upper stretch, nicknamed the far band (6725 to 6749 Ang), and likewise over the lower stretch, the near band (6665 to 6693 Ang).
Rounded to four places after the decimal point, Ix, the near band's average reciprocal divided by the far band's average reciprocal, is 0.9876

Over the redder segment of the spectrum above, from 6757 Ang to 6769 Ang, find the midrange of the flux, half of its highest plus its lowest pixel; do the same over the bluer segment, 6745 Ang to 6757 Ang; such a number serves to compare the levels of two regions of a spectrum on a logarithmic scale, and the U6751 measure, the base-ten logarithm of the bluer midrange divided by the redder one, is 0.0016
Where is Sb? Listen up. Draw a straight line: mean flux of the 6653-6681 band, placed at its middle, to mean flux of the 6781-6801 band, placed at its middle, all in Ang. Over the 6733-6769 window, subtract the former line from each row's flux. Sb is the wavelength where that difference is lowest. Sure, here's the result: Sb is 6767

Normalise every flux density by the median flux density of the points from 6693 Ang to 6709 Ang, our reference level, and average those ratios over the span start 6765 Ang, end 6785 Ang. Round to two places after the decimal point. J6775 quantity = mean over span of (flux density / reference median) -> 0.99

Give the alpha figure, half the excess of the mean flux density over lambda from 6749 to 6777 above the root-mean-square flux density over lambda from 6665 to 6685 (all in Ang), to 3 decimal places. -0.033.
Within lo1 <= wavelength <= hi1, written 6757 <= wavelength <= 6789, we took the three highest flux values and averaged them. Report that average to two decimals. 3.06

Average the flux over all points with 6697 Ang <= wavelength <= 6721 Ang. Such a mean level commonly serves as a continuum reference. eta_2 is 3.10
